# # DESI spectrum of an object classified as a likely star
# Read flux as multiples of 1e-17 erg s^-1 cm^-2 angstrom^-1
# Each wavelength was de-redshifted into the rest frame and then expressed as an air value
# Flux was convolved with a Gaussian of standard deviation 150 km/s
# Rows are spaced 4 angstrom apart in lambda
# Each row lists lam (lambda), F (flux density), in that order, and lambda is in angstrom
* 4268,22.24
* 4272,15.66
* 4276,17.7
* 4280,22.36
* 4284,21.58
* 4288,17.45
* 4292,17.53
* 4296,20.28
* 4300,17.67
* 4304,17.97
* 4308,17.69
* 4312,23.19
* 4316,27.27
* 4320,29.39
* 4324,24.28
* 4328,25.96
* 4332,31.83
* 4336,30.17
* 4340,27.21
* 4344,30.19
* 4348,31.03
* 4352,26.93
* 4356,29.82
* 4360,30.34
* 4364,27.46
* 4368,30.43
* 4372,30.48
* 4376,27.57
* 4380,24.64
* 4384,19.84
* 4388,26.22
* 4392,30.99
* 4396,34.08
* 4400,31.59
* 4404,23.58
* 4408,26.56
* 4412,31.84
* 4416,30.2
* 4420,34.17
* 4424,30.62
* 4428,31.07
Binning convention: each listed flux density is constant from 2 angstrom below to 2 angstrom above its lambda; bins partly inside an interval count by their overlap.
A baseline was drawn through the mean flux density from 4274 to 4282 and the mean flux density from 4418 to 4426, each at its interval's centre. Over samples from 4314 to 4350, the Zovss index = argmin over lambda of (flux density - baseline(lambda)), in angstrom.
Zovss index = 4324 angstrom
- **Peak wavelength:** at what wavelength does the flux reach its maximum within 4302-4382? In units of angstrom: 4332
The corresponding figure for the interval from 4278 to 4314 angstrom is 4312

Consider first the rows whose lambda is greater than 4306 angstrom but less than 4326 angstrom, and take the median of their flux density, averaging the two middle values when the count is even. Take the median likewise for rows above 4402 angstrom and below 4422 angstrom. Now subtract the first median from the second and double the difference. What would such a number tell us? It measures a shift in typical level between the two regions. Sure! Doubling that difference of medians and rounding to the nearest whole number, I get 12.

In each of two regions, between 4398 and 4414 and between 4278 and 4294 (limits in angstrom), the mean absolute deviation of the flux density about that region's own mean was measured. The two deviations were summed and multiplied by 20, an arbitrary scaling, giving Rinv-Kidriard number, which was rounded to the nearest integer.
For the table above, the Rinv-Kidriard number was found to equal 111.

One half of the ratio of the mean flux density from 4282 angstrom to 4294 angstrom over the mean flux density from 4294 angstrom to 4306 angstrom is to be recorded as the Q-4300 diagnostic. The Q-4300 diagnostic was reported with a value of 0.51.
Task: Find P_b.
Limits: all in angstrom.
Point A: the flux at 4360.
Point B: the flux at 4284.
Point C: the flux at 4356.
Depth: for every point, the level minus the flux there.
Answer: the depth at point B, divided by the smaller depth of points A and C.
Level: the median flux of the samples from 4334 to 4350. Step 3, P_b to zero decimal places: -54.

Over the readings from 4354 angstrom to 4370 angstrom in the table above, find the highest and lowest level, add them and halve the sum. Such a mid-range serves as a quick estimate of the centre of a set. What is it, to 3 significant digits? 28.9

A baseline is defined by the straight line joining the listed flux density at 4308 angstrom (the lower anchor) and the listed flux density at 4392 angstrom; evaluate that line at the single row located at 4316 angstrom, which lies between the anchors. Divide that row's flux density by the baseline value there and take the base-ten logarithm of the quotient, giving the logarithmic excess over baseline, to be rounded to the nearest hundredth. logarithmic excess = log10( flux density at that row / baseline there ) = 0.16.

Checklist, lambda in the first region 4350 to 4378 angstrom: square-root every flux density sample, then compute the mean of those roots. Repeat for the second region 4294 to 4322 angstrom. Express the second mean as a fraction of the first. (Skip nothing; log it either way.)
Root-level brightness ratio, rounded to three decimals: 0.865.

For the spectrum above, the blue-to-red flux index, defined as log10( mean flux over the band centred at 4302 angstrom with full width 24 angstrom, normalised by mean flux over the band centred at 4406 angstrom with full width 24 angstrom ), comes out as -0.19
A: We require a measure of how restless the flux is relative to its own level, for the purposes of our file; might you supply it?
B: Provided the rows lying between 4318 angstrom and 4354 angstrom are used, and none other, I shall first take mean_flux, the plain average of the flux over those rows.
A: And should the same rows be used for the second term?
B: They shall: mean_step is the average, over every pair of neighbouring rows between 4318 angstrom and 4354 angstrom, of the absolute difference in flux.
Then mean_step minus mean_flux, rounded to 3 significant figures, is -25.4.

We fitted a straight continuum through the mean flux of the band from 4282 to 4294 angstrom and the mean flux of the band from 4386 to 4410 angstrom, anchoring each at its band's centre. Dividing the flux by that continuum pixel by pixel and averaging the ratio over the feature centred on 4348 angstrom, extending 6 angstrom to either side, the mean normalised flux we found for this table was 1.21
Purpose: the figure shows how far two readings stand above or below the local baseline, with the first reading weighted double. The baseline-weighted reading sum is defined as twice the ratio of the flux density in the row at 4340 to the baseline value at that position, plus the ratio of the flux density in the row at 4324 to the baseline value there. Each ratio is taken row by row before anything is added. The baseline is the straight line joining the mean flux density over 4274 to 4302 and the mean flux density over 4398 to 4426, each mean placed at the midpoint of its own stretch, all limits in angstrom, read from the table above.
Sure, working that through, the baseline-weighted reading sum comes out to 3.39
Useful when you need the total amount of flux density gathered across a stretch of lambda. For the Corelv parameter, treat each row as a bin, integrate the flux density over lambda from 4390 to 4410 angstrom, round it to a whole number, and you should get 587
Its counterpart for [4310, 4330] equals 520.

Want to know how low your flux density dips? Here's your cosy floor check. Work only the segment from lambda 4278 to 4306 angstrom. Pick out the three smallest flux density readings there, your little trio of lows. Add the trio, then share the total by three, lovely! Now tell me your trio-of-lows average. 18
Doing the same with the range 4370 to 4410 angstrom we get 23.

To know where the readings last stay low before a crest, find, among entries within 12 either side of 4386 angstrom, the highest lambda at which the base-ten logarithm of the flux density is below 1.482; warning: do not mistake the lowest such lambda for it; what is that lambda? 4388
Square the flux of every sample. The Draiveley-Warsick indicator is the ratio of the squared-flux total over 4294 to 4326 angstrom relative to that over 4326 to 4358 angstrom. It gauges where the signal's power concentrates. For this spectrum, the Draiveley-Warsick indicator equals 0.60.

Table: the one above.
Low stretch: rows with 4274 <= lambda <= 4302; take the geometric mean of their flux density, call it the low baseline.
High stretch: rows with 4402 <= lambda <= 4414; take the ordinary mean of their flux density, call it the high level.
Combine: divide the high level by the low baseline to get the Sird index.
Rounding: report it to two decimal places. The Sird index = 1.43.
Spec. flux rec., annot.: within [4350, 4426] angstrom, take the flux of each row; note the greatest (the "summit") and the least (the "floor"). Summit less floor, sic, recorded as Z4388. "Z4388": 14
